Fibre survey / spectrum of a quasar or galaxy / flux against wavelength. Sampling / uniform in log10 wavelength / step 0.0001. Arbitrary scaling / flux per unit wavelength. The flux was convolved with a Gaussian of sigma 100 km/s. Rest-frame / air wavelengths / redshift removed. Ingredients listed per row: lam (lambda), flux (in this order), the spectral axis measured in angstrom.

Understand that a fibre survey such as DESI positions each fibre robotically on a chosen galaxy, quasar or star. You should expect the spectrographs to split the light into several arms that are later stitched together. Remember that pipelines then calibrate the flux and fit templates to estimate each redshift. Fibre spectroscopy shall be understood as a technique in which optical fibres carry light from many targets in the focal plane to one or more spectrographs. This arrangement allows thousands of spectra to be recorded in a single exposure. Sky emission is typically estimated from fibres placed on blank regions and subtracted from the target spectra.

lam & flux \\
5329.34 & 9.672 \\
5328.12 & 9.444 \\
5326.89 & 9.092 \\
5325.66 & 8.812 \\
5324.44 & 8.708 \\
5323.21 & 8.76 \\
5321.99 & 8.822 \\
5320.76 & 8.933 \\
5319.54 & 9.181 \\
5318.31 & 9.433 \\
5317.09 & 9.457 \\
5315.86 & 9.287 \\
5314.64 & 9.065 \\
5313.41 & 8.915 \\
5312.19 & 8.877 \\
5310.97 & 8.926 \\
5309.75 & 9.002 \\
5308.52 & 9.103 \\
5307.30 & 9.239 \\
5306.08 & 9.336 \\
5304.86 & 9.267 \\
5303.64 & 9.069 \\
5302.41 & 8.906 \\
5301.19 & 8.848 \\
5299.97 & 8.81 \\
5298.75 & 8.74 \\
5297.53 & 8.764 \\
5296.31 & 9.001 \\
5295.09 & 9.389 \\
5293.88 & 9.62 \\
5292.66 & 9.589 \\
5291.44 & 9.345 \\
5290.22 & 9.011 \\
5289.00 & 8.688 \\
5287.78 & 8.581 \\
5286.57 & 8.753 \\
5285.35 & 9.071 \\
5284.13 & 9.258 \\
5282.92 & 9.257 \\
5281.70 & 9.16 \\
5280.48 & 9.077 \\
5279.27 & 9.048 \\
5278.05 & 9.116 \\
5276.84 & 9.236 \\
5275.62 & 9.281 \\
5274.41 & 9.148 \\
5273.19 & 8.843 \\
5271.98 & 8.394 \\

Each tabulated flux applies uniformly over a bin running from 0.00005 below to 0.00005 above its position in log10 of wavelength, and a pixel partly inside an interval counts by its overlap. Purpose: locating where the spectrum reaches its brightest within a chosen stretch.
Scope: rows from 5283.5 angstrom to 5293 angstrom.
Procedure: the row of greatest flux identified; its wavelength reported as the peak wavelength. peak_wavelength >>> 5292.66 angstrom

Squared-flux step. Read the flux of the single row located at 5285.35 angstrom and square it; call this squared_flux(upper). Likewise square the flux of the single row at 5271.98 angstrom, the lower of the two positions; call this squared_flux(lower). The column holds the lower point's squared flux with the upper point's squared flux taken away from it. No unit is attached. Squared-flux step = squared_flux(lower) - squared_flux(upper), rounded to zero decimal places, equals -12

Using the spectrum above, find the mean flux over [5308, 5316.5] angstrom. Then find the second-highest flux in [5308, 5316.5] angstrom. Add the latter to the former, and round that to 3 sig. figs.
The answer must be 18.1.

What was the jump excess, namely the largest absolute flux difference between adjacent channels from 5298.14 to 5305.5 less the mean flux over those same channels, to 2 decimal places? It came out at -8.74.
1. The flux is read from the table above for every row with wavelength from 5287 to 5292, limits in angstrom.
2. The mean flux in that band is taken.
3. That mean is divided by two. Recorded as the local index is 4.45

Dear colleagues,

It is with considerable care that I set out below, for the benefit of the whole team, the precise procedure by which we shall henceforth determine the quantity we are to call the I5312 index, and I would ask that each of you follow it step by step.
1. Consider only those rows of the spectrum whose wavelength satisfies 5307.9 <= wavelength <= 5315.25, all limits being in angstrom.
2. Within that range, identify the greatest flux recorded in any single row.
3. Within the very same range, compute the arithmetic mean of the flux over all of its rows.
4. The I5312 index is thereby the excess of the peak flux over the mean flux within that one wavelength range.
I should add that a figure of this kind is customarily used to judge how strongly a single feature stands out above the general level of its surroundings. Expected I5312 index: 0.12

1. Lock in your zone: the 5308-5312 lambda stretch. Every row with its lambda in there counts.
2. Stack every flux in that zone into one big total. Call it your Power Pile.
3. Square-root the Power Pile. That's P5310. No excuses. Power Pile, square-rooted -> 5.20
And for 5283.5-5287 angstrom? 5.20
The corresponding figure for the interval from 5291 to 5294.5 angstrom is 5.34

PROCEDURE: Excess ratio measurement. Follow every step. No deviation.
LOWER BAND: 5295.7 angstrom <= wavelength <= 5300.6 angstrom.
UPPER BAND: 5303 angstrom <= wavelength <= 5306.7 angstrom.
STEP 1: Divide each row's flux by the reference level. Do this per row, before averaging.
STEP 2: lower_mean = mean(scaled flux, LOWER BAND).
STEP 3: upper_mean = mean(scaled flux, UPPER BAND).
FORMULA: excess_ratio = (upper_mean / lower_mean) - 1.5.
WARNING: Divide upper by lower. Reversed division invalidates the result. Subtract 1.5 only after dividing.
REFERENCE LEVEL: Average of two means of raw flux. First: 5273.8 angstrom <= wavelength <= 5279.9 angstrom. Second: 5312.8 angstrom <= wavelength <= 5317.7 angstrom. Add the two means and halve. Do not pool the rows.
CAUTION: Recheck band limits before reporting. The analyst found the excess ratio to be -0.46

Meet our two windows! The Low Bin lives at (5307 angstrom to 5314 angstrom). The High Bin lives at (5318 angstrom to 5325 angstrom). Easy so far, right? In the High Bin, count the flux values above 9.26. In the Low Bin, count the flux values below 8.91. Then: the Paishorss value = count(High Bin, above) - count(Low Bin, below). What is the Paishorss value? 0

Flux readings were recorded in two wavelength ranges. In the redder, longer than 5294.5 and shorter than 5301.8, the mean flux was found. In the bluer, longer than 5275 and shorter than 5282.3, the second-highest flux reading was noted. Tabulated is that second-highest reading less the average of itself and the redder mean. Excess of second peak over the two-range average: 0.16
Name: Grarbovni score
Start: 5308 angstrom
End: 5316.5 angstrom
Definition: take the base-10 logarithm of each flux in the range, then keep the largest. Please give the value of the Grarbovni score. 0.968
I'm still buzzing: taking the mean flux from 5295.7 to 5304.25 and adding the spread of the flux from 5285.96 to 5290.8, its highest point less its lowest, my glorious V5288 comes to 9.3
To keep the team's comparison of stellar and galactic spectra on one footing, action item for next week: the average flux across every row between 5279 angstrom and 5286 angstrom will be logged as 9.15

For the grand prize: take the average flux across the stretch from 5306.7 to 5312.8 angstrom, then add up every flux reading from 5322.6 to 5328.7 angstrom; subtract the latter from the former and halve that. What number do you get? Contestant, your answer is -17.89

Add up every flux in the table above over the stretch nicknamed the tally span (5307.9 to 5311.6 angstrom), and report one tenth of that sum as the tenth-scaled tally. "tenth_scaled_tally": 2.70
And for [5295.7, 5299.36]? 2.65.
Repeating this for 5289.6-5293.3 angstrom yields 2.79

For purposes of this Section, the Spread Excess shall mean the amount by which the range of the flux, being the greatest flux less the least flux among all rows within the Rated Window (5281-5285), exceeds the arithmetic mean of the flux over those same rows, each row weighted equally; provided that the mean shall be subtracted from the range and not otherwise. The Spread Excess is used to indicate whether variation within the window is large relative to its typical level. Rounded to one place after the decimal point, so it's -9.1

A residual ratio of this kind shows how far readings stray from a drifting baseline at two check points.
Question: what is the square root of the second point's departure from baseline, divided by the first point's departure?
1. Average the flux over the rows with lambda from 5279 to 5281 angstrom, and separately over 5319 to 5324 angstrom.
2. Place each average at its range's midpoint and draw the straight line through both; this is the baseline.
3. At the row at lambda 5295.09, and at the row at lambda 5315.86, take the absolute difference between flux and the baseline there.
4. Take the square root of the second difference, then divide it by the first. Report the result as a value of 1.6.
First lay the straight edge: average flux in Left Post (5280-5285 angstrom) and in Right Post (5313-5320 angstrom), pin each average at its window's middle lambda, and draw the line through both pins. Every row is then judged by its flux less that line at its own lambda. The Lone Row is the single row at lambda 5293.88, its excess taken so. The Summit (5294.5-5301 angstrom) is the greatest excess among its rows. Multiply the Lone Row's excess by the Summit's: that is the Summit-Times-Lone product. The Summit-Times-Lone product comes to 0.08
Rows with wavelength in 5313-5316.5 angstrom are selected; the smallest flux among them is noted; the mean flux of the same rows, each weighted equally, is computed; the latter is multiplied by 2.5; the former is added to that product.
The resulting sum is 31.6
